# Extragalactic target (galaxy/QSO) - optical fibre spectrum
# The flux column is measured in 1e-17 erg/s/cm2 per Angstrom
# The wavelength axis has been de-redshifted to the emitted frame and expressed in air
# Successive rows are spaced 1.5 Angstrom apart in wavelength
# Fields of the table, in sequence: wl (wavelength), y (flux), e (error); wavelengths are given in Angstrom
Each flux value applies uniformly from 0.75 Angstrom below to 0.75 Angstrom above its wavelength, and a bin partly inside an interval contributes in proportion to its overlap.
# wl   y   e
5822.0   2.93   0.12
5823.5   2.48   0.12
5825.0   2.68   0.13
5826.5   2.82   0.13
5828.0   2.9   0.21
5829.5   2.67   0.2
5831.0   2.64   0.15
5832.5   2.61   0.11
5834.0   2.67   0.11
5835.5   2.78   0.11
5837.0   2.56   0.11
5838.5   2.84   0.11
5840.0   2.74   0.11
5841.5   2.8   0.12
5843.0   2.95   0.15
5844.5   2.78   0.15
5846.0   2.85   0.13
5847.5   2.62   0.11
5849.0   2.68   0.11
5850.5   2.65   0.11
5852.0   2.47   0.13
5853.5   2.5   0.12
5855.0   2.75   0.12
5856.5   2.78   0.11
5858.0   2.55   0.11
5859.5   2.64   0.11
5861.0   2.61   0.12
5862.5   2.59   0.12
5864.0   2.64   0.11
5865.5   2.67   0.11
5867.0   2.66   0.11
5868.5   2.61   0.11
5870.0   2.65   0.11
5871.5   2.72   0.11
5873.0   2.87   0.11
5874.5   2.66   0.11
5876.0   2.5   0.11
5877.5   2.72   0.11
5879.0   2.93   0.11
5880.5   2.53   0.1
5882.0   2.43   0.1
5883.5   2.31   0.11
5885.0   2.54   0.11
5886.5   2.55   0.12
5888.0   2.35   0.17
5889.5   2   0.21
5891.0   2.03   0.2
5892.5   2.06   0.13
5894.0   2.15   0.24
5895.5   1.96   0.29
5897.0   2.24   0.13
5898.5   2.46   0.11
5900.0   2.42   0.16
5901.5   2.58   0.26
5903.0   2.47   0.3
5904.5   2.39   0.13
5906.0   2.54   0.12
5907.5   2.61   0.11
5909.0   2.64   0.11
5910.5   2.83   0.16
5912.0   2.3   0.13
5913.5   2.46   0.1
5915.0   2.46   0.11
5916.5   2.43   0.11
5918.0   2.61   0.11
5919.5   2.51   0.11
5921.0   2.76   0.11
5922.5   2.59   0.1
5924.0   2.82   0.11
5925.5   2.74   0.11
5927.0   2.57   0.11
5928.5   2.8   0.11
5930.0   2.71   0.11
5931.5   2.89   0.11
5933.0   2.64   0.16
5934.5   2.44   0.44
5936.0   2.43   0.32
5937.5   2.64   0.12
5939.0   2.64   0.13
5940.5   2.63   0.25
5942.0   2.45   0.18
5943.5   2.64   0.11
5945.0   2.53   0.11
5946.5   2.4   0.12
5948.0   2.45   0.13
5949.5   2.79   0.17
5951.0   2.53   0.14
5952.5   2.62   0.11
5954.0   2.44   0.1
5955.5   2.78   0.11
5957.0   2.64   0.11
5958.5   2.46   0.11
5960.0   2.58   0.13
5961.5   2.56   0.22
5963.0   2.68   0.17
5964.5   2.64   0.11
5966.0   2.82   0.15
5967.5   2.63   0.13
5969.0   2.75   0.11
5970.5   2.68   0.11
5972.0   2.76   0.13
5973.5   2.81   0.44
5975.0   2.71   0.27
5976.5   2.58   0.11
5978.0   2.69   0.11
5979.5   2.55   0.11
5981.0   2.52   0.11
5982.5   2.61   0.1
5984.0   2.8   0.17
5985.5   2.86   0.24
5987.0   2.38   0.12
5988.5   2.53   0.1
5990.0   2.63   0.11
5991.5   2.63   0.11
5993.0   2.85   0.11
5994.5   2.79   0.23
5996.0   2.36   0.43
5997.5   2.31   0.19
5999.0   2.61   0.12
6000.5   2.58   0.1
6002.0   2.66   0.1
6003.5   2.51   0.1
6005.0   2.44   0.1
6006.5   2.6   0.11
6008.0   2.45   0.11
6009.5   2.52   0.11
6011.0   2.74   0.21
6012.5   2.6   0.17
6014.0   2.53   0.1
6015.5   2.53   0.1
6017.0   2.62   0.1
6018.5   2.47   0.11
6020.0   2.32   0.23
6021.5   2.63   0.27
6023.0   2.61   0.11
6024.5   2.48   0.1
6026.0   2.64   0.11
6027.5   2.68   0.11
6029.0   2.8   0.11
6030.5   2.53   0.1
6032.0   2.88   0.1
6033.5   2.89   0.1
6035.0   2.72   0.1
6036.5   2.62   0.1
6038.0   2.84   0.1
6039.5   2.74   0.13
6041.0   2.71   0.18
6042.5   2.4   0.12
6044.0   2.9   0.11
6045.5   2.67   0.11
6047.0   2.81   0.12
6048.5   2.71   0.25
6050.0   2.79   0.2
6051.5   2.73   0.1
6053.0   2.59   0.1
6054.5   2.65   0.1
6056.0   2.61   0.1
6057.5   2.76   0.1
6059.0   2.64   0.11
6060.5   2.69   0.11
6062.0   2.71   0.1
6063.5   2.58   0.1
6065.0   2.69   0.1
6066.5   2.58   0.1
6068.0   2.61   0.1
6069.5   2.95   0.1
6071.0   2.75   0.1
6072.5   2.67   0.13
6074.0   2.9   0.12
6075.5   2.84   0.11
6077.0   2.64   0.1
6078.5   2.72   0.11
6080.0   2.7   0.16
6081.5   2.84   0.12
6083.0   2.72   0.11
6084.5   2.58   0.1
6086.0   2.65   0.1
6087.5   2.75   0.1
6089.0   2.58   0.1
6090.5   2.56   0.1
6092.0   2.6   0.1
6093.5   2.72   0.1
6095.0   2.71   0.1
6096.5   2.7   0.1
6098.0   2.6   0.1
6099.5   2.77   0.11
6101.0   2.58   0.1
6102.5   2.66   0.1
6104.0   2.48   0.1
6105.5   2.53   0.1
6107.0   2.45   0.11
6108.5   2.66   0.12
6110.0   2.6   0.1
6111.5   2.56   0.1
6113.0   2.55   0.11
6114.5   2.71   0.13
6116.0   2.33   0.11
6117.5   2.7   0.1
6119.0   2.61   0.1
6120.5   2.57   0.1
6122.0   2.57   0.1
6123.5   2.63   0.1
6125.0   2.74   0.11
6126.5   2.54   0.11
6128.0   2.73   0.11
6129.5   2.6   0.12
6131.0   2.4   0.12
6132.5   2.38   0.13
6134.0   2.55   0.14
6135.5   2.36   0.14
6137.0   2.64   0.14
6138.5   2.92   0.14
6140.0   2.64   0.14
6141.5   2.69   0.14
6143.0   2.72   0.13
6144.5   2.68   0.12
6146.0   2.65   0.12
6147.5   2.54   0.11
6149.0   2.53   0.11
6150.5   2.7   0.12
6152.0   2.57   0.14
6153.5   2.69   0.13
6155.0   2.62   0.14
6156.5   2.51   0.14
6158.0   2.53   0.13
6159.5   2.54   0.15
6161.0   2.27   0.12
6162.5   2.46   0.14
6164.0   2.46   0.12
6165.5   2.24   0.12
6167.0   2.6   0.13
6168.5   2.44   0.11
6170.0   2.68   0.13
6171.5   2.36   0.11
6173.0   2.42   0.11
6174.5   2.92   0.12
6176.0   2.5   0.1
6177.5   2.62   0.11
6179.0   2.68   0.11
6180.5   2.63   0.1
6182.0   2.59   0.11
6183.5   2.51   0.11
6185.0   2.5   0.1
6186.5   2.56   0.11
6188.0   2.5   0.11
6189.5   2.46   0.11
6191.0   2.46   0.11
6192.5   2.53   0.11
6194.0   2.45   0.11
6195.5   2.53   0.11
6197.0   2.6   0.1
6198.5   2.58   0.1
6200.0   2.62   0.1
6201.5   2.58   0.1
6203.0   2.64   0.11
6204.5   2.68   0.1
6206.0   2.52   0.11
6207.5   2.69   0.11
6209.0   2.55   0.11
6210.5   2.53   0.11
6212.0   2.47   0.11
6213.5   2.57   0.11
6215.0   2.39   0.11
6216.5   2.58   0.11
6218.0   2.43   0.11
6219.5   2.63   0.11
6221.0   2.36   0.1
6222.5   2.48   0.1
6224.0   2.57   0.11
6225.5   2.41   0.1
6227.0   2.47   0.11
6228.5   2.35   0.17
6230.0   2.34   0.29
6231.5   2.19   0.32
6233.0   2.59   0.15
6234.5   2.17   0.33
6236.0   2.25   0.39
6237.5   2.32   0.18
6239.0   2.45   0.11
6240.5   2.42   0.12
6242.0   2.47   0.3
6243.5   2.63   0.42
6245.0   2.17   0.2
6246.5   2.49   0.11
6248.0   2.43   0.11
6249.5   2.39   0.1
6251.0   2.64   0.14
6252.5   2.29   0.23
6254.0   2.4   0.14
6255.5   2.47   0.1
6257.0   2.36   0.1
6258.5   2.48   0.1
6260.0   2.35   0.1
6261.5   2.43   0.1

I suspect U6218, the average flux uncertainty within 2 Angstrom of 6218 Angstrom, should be 0.110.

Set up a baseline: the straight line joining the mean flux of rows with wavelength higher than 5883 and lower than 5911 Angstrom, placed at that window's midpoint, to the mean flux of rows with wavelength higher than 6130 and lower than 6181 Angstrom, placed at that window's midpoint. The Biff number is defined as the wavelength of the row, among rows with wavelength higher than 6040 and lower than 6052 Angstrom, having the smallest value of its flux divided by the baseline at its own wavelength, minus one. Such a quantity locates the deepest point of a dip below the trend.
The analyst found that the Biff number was 6042.5 Angstrom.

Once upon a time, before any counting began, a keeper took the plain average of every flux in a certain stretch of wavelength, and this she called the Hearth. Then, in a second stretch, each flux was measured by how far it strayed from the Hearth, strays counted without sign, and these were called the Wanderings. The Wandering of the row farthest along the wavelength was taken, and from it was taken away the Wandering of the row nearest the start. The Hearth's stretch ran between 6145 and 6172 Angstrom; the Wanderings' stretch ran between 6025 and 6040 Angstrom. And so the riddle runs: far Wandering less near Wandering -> 0.10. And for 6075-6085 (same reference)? -0.26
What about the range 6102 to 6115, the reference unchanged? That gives 0.05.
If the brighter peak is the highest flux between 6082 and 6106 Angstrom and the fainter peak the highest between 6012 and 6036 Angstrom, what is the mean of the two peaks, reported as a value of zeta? 2.83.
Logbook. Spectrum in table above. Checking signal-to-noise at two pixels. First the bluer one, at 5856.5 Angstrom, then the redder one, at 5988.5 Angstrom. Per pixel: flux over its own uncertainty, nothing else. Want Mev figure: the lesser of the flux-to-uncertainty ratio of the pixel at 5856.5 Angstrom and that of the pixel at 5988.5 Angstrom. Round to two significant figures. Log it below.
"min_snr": 25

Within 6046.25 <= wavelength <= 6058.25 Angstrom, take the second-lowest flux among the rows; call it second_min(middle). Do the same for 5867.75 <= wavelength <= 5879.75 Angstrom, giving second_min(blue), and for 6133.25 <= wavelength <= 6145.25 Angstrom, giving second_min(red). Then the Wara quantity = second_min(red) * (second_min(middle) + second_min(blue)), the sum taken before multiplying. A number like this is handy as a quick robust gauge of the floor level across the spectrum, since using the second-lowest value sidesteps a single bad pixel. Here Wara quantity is 13.3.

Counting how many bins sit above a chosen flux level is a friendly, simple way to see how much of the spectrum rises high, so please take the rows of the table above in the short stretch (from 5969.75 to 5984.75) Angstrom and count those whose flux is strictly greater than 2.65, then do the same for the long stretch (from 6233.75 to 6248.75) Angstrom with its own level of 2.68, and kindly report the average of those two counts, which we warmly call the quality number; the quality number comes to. 3.0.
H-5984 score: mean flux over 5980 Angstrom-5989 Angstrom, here 2.62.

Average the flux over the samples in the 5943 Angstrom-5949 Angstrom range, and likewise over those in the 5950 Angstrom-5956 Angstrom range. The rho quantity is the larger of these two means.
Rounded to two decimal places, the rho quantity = 2.59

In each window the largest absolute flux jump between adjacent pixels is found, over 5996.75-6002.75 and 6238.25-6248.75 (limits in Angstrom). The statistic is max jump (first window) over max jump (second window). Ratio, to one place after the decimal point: 0.7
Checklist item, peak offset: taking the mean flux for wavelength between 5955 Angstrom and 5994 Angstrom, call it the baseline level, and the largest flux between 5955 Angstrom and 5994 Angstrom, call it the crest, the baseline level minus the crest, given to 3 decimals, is -0.201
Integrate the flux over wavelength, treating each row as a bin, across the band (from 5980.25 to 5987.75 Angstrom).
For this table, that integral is 19.8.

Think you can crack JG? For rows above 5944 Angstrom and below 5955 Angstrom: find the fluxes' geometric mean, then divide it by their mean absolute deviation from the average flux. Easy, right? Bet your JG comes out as 26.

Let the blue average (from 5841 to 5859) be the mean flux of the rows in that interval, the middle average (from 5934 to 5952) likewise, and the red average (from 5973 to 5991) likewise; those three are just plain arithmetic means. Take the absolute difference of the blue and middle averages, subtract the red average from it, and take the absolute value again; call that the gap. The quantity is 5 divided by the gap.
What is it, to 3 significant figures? 2.01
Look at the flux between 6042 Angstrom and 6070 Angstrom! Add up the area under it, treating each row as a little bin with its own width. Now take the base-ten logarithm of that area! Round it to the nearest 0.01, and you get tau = 1.88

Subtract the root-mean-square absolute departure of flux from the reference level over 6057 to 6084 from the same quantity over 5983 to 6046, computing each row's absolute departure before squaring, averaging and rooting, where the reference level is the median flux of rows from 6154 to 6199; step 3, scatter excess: -0.04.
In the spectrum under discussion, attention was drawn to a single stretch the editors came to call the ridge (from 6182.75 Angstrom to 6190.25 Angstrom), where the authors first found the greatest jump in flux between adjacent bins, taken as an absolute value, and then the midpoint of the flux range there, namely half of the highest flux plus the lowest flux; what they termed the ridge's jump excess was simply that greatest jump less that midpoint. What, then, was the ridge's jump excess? -2.45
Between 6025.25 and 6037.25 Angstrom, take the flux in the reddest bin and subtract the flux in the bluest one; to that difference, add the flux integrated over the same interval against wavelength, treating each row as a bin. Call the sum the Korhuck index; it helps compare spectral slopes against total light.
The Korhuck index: 32.6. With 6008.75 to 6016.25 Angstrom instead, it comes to 19.4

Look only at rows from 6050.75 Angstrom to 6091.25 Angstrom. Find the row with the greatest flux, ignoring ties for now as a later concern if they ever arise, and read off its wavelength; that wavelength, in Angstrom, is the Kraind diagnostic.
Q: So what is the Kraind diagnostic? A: 6069.5 Angstrom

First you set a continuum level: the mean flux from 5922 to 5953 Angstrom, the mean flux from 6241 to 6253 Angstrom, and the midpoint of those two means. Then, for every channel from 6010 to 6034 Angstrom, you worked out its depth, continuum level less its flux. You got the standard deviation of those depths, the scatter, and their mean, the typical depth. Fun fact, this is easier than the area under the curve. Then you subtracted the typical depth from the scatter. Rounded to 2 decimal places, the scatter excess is 0.24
